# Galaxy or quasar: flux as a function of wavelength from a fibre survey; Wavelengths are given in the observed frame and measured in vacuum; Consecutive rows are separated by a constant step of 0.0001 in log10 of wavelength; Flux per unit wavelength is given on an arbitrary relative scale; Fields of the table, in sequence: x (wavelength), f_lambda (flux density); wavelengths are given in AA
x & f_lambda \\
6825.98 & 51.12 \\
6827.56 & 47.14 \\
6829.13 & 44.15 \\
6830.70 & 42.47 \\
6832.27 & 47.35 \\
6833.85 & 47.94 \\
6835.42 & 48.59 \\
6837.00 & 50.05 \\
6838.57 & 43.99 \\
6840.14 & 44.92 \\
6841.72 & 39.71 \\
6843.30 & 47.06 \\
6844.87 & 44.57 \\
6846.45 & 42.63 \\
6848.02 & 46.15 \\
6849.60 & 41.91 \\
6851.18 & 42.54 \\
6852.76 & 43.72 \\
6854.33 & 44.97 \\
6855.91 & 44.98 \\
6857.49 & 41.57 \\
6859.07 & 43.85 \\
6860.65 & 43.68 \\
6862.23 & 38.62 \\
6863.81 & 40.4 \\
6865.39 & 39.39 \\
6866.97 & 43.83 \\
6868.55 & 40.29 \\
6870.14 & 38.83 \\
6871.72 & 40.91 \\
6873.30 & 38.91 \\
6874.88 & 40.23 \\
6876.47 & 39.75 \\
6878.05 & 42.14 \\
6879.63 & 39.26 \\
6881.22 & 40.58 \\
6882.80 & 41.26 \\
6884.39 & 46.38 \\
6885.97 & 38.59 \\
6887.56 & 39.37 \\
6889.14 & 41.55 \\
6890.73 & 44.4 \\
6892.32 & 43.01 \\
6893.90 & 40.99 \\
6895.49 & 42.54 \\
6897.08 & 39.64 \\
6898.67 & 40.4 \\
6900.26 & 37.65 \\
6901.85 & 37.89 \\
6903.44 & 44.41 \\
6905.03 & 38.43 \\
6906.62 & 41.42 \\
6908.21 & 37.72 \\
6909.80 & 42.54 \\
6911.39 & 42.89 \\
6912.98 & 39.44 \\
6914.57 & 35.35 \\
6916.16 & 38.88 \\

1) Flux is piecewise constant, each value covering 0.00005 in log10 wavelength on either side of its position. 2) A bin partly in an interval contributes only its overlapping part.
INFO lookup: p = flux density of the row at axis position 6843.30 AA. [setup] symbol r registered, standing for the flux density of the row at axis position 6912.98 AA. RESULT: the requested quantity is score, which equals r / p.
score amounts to 0.84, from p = 47.06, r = 39.44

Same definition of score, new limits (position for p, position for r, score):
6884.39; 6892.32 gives 0.93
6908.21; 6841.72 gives 1.05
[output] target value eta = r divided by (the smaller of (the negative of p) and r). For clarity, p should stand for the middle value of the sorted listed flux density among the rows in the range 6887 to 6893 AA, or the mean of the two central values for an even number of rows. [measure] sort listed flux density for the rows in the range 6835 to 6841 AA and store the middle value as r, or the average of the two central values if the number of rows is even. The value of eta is -1.11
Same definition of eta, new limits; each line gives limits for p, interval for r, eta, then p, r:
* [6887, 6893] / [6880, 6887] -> -0.97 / 42.3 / 41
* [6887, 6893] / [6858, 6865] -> -0.99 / 42.3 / 42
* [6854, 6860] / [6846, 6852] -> -0.96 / 44.4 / 43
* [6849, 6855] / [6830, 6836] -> -1.10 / 43.1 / 48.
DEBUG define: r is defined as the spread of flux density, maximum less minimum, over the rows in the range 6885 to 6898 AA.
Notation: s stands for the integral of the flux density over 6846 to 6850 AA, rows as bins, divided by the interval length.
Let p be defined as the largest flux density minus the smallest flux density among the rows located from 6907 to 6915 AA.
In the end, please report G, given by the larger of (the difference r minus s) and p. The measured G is 7.5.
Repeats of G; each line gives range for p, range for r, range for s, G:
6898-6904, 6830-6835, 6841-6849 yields 6.8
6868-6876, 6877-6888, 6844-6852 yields 2.1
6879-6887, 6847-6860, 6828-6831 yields 7.8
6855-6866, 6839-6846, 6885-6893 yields 6.4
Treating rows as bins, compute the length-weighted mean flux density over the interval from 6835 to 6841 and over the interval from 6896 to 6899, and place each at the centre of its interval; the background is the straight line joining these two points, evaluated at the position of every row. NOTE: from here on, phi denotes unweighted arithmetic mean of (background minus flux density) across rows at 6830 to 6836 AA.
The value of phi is 0.6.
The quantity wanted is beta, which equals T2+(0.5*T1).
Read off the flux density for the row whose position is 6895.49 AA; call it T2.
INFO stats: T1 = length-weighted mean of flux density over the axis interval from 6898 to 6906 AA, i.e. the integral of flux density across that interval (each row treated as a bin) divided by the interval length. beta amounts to 62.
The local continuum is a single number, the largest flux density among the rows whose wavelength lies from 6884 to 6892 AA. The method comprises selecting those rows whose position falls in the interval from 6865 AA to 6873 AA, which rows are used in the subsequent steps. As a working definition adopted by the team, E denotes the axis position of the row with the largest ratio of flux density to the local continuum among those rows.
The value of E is 6866.97 AA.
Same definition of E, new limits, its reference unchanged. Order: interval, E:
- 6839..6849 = 6843.30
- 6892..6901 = 6892.32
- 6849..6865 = 6855.91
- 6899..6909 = 6903.44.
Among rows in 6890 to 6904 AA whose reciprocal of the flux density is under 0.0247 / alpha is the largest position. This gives 6903.44 AA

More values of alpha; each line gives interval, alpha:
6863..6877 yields 6871.72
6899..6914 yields 6911.39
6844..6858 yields 6857.49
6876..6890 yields 6889.14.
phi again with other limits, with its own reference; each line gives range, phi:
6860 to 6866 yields 3.4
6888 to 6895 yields -1.7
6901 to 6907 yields -1.1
